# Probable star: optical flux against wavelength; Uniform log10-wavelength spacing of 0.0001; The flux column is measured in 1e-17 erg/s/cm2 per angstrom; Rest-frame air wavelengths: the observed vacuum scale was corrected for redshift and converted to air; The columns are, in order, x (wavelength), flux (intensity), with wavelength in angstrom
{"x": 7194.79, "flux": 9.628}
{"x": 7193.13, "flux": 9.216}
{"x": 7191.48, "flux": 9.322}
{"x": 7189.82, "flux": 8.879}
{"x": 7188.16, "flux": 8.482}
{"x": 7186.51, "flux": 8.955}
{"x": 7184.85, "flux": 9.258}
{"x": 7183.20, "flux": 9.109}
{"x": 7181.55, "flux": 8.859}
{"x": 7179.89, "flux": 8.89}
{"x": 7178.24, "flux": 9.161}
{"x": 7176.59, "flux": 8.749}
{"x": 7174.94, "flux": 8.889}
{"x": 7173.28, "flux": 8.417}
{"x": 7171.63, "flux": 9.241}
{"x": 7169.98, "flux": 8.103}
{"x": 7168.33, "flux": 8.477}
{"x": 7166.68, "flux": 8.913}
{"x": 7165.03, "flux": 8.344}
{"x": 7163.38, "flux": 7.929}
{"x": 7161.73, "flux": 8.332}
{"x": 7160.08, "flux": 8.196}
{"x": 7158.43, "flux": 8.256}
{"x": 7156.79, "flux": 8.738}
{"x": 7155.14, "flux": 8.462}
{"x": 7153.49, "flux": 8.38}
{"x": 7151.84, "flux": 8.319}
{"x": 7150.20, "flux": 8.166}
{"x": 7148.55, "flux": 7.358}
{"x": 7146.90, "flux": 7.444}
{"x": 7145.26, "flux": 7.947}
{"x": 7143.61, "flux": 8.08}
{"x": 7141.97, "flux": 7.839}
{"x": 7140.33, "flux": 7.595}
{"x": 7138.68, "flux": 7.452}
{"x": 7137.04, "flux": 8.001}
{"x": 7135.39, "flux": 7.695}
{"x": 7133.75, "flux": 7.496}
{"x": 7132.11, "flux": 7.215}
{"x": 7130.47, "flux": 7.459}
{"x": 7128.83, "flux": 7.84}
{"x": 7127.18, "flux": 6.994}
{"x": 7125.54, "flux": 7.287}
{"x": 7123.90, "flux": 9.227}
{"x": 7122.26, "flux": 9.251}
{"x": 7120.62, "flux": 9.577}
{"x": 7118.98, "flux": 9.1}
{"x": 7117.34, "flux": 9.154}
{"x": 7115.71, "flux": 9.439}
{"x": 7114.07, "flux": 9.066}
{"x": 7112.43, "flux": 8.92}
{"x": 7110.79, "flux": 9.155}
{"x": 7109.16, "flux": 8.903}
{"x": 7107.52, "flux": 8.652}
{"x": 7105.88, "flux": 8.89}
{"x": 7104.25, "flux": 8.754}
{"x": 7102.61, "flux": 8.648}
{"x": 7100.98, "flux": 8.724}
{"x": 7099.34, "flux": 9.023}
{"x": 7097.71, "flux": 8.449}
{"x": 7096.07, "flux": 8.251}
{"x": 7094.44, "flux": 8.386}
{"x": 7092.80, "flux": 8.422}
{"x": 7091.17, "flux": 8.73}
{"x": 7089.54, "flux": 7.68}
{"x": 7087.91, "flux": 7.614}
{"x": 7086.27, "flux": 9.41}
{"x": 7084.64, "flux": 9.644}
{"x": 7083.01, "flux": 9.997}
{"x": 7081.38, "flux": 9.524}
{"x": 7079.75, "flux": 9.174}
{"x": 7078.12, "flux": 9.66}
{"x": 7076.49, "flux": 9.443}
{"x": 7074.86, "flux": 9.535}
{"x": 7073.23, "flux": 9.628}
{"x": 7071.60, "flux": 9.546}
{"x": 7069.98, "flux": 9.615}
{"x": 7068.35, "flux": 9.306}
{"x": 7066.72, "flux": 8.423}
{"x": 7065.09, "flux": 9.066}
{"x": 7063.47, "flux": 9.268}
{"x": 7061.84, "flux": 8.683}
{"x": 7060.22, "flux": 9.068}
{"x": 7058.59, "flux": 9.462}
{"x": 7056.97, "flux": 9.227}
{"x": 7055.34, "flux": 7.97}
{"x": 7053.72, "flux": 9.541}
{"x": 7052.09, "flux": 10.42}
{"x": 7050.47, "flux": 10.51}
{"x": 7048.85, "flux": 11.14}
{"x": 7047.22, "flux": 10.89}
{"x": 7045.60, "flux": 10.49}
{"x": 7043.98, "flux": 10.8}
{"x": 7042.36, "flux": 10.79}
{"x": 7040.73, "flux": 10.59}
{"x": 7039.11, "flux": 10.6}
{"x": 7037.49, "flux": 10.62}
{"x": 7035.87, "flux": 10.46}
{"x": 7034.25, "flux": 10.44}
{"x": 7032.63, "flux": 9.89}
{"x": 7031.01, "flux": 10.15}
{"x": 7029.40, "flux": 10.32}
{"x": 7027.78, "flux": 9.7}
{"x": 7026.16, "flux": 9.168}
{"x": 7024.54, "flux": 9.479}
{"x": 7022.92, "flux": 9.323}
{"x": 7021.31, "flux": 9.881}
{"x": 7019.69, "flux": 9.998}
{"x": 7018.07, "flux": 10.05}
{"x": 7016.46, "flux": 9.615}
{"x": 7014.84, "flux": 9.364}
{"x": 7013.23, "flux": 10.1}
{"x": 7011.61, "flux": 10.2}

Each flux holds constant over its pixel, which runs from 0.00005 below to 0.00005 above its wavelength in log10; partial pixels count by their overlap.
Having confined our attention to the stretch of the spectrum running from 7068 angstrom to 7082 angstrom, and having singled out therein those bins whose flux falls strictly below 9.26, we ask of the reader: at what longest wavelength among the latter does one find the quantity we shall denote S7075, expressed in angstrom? 7079.75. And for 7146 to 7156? 7155.14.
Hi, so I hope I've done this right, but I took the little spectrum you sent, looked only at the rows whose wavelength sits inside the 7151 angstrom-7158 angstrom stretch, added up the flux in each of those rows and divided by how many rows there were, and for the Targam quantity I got 8.5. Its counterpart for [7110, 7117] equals 9.1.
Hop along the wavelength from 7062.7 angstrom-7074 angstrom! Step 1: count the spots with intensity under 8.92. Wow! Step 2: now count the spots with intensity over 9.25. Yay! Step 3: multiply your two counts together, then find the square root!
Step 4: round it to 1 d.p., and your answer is 2.2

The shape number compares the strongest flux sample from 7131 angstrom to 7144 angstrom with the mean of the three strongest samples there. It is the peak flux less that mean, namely 0.11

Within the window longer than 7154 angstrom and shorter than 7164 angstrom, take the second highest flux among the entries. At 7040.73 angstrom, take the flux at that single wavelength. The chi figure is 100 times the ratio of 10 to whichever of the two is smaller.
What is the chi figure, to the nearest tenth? 118.2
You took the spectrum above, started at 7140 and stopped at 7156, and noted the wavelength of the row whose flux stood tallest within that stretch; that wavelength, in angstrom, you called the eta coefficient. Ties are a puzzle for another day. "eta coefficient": 7155.14 angstrom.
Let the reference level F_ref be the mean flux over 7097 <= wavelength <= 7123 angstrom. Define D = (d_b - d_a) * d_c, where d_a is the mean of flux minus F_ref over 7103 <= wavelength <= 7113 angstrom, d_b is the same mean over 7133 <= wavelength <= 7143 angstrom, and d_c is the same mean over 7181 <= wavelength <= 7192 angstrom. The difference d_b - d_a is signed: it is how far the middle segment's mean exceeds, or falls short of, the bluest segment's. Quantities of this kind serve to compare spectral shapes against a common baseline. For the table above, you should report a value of 0.0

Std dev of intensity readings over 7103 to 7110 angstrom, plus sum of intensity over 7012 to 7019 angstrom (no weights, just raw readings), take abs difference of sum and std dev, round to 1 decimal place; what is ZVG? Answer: 39.0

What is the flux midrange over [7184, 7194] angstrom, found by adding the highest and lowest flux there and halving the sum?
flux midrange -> 8.90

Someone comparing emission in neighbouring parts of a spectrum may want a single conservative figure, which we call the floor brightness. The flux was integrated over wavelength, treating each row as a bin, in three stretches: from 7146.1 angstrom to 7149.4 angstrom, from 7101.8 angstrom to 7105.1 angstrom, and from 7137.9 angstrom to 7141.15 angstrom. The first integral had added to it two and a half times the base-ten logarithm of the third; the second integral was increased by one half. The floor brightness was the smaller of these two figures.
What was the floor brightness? 28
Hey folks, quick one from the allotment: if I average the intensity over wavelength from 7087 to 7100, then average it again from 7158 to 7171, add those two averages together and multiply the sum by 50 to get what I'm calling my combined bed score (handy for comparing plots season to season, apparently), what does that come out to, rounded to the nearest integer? 832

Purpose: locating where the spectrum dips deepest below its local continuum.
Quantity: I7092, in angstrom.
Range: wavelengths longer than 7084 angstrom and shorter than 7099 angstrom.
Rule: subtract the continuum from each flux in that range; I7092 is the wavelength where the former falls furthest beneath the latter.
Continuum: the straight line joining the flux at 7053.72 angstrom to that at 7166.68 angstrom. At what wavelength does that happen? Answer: 7087.91 angstrom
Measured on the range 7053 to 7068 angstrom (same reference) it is 7055.34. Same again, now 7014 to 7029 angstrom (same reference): 7026.16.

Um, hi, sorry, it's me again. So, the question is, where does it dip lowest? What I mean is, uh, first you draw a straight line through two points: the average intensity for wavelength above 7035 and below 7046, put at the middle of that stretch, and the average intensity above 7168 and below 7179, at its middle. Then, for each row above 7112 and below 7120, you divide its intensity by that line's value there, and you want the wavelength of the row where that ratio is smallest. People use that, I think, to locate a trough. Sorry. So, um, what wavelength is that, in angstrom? 7112.43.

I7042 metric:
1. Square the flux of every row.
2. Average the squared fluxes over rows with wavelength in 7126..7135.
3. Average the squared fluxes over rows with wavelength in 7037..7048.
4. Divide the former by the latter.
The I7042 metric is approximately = 0.48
